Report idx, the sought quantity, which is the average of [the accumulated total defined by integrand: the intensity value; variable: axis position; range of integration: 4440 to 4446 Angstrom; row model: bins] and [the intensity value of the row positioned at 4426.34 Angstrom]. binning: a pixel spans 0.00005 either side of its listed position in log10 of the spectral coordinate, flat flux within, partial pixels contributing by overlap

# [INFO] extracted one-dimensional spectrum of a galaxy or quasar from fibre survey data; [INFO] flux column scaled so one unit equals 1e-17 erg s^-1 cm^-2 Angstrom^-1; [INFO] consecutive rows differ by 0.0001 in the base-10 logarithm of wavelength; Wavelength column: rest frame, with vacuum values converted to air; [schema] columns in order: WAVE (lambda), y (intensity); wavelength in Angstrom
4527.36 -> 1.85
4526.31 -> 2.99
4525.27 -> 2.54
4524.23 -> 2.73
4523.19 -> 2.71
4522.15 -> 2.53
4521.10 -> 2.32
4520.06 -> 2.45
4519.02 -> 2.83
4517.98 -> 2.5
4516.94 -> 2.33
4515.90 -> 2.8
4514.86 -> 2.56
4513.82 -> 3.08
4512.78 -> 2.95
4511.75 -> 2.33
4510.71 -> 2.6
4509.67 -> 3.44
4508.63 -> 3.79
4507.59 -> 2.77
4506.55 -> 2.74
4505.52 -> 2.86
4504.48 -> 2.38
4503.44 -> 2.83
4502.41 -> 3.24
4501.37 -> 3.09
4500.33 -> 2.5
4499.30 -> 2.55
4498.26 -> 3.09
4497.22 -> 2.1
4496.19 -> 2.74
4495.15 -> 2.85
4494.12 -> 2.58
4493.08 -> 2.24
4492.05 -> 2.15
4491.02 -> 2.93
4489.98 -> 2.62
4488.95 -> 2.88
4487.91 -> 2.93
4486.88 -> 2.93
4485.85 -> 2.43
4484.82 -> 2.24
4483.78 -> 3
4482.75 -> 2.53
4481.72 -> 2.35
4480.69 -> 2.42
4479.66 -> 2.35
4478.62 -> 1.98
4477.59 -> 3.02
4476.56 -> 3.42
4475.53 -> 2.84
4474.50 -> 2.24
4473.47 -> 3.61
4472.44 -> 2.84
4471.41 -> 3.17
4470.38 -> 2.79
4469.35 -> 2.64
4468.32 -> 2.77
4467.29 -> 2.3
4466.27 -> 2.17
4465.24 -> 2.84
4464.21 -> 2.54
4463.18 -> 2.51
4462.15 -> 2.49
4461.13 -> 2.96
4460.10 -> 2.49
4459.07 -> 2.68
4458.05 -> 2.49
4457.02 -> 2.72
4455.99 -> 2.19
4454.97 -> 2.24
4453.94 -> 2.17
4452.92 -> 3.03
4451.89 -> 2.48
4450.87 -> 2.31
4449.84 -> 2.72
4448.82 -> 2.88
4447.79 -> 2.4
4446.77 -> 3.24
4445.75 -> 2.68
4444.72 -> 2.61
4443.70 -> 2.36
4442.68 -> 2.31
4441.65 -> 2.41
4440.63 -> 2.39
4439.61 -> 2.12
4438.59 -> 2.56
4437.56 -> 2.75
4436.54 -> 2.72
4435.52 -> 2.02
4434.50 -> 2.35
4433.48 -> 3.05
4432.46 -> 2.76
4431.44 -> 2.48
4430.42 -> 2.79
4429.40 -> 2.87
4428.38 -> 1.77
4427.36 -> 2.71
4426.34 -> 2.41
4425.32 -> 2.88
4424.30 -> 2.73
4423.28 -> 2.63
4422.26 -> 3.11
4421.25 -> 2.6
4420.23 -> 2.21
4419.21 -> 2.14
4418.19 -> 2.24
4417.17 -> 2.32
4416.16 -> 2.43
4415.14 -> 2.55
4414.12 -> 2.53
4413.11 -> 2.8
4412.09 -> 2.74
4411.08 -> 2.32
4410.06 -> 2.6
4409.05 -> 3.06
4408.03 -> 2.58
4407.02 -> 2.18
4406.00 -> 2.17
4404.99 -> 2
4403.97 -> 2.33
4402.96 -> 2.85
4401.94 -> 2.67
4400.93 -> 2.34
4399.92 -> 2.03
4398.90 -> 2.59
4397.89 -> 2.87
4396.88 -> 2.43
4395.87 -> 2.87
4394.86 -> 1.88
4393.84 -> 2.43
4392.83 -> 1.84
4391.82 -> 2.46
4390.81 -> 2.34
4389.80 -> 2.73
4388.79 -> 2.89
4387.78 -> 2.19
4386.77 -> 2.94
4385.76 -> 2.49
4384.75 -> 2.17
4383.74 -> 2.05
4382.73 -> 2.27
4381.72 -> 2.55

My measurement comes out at 8.5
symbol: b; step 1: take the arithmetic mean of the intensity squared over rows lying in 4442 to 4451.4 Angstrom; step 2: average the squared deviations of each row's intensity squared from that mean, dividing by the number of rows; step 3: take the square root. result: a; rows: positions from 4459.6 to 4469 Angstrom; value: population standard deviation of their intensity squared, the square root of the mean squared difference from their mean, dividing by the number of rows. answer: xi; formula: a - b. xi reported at -0.37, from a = 1.23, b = 1.60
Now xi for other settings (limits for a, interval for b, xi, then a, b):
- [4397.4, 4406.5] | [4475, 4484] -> -0.75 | 1.53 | 2.28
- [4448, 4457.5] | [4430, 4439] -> 0.13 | 1.56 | 1.43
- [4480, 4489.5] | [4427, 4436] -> -0.43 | 1.48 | 1.91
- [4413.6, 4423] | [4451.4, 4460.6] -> 0.09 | 1.45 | 1.36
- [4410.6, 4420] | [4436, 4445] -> 0.09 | 1.04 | 0.95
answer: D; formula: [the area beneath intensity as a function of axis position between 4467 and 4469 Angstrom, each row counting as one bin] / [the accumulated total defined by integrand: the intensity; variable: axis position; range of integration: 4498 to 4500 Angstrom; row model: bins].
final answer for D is 0.93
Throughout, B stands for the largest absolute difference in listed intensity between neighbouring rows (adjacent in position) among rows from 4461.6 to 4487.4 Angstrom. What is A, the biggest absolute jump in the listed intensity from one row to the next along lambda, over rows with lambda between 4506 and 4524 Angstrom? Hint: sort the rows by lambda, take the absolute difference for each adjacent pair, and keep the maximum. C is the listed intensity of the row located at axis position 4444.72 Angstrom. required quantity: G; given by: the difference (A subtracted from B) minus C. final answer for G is -2.3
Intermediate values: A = 1.0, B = 1.37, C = 2.61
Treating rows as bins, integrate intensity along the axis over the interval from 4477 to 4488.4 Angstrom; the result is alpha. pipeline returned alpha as 29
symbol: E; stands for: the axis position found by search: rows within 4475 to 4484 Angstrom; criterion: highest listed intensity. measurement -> 4476.56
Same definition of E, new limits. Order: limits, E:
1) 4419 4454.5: 4446.77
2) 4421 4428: 4422.26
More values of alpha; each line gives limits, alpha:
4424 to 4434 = 26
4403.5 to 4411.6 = 19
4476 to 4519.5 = 118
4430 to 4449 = 49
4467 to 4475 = 22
